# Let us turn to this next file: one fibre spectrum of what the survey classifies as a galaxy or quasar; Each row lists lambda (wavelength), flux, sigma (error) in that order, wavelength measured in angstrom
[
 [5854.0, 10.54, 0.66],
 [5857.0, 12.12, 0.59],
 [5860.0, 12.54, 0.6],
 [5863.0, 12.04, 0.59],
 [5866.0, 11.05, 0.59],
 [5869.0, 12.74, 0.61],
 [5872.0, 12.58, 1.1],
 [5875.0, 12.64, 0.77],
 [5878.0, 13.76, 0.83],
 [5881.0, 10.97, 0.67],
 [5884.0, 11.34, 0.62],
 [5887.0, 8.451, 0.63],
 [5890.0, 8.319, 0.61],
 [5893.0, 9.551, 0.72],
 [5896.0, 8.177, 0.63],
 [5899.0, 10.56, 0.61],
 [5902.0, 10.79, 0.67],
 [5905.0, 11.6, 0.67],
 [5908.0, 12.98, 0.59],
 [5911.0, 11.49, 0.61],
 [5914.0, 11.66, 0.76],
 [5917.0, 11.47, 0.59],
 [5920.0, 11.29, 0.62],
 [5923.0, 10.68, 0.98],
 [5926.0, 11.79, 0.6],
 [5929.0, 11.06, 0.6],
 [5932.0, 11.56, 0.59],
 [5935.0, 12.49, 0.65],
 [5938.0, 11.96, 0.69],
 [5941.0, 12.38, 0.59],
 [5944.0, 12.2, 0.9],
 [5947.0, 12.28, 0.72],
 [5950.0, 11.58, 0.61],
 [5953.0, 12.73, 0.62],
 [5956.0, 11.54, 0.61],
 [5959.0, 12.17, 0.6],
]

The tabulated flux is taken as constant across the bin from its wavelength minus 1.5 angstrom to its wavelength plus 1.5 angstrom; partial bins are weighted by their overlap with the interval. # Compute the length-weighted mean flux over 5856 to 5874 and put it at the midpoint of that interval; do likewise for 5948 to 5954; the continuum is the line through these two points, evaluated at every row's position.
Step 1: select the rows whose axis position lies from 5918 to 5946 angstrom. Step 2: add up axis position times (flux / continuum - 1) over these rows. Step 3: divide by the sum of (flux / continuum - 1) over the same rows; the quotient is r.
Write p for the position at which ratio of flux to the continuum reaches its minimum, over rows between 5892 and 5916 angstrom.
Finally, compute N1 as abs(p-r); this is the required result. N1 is 27.6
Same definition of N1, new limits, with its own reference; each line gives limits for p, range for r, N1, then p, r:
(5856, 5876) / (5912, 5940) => 57.0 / 5866.0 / 5923.0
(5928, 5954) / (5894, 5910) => 31.8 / 5929.0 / 5897.2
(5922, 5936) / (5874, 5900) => 30.2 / 5923.0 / 5892.8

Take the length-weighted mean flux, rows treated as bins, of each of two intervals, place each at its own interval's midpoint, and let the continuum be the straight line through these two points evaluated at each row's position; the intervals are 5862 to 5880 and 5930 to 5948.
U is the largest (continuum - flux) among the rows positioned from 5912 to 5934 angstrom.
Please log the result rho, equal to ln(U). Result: 0.4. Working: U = 1.5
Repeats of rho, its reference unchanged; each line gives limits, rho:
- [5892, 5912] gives 1.4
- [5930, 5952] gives -0.5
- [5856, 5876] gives 0.3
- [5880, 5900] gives 1.4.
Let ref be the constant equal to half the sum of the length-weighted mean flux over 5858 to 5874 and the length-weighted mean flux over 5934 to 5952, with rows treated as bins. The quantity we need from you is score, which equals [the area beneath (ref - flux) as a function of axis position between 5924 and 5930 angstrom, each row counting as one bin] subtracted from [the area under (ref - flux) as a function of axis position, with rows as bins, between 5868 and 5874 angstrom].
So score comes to -8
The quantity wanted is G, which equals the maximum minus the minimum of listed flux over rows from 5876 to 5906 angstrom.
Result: 6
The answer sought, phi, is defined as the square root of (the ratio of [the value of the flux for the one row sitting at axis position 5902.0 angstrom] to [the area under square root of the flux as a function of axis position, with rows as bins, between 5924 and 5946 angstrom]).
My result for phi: 0.38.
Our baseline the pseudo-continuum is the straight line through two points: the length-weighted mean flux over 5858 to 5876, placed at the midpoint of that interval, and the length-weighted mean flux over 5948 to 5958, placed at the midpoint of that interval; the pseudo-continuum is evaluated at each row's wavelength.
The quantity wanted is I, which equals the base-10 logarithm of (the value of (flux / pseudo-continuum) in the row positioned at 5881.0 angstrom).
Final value -0.05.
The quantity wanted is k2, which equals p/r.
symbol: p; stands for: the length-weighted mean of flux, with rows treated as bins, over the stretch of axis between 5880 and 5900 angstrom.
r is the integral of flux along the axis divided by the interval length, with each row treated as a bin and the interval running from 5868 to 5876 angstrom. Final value 0.76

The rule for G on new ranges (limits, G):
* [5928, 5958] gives 2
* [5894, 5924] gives 5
